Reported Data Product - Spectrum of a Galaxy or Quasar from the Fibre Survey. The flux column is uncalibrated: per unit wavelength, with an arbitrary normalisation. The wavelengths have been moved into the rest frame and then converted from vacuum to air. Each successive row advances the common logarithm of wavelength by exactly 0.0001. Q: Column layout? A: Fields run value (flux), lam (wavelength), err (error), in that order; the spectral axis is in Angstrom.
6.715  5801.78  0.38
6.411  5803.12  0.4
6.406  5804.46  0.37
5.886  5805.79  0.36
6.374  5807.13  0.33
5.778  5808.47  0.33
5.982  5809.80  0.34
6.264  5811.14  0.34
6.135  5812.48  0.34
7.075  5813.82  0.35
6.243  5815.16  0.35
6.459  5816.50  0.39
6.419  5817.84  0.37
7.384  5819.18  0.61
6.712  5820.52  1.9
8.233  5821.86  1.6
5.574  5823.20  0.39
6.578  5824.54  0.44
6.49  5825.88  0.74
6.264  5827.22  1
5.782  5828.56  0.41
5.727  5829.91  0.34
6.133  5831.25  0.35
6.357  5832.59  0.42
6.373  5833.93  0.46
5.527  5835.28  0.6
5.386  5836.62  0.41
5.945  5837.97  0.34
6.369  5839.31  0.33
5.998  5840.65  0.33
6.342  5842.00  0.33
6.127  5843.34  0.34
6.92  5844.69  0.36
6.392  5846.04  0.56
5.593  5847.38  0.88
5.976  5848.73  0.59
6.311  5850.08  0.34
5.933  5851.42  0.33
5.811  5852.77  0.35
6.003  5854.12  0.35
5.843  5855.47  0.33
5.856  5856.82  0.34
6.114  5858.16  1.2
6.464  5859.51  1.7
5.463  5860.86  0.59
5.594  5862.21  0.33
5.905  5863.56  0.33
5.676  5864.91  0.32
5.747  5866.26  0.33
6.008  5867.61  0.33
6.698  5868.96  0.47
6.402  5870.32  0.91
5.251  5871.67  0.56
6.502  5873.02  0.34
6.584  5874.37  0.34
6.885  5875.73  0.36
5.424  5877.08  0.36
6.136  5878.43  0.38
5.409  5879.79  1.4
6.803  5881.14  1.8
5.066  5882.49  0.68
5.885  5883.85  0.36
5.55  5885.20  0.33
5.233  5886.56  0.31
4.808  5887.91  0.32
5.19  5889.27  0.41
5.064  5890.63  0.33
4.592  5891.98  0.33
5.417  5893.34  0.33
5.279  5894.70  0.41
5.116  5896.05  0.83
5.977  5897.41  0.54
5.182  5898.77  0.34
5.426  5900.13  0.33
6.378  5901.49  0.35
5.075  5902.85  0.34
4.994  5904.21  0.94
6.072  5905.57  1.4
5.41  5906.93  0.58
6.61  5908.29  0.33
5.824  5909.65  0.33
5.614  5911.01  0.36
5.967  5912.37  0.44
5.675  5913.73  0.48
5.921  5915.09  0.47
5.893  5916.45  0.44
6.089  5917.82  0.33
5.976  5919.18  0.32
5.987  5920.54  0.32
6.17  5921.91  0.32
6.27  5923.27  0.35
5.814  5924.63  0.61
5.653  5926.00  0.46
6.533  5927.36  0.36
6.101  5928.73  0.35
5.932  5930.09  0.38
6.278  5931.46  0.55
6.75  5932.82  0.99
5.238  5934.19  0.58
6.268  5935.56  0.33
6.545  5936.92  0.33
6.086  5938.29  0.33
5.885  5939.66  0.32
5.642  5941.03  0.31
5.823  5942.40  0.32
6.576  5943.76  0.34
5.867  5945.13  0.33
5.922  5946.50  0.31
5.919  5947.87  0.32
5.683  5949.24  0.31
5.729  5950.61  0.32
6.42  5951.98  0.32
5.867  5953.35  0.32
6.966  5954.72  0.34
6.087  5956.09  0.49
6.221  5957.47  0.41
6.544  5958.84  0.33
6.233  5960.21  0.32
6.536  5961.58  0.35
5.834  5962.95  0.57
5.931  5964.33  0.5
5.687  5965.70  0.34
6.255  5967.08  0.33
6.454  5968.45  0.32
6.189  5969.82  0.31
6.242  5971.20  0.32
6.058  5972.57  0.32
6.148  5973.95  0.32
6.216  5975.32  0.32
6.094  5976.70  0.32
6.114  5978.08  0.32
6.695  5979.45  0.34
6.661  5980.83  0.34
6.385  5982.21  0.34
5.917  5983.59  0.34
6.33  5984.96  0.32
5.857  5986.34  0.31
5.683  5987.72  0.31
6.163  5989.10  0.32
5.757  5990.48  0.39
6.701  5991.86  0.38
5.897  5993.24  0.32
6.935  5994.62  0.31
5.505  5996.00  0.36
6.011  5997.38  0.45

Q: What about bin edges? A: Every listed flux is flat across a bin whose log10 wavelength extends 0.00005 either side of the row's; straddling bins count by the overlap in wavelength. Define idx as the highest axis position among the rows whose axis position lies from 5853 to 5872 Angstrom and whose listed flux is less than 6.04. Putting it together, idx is 5871.67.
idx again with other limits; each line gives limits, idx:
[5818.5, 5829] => 5828.56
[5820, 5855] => 5854.12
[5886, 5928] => 5926.00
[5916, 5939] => 5934.19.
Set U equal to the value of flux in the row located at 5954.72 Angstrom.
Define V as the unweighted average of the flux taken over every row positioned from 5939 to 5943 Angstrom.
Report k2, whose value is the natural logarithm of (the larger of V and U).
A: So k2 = 1.941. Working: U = 6.966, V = 5.8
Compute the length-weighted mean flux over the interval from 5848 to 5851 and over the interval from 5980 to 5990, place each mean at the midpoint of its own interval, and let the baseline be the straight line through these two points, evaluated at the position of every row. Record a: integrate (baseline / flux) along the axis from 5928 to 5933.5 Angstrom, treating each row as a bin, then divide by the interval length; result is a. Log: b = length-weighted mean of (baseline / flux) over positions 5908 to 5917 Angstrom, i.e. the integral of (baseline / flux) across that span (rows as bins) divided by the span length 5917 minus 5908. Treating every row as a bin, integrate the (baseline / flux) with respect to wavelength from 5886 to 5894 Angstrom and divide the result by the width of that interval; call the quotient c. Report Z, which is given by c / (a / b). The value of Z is 1.29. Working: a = 0.98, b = 1.04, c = 1.22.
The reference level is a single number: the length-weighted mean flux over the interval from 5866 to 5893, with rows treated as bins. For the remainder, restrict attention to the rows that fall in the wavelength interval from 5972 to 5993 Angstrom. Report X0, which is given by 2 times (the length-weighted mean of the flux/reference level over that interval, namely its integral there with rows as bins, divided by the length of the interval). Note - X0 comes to 2.15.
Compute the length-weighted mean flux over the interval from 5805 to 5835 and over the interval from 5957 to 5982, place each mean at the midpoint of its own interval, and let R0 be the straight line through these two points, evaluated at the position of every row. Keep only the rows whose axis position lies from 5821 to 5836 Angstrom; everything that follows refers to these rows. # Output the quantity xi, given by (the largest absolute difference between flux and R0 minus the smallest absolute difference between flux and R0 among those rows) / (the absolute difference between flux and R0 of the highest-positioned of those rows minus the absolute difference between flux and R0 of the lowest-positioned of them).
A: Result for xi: -2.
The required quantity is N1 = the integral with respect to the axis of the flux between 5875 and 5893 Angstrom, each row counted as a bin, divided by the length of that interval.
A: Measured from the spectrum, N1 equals 5.54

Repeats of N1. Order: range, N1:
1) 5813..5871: 6.19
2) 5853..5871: 5.98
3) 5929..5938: 6.16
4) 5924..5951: 6.01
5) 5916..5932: 6.06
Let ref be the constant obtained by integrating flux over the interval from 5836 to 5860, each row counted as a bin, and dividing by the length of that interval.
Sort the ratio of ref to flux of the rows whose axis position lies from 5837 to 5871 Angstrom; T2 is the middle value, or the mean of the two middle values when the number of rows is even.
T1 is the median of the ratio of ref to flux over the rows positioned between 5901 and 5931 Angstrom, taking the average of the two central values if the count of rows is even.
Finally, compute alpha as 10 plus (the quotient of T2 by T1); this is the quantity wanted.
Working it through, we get 10.99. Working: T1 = 1.02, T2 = 1.01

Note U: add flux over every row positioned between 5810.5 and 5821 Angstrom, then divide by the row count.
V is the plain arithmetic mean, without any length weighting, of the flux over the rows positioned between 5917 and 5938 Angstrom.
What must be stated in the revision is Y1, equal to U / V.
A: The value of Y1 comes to 1.08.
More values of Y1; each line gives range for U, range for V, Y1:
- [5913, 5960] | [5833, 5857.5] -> 1.00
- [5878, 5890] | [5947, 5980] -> 0.90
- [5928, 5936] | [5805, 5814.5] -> 0.98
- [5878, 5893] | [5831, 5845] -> 0.89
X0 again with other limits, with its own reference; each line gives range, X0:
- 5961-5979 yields 2.13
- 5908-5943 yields 2.09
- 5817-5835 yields 2.24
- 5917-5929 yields 2.11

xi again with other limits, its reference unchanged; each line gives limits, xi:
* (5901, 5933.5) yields 3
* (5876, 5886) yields -8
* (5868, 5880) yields 2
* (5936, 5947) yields 10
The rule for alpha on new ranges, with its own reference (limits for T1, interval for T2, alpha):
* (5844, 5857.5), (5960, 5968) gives 10.98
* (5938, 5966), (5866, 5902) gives 11.09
